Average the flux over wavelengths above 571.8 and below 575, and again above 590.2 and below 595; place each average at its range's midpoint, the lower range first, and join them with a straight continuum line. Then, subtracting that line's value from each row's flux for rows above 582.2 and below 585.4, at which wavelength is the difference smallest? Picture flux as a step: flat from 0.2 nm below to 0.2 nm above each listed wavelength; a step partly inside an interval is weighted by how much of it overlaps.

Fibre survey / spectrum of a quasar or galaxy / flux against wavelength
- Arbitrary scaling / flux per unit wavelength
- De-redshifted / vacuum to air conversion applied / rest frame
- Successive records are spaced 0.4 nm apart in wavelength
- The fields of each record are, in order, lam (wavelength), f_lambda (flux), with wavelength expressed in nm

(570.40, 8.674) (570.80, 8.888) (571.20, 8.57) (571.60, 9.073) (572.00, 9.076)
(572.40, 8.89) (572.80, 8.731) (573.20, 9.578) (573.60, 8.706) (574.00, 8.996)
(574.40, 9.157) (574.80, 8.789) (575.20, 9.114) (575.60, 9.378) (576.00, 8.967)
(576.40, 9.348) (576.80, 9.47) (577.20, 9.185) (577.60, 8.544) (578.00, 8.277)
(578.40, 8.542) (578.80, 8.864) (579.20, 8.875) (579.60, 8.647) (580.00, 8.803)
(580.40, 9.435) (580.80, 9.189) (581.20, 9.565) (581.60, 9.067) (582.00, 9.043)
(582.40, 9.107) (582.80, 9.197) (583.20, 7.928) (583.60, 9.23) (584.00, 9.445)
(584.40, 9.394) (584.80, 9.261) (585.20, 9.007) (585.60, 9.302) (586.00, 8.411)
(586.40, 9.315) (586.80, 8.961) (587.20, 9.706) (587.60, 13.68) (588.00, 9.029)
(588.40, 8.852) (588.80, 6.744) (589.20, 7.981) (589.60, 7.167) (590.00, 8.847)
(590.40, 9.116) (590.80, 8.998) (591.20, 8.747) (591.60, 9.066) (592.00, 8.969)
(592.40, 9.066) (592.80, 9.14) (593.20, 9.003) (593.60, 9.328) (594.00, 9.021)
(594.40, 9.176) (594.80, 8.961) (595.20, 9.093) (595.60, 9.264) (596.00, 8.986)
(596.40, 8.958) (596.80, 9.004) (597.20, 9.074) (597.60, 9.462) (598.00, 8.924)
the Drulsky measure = 583.20 nm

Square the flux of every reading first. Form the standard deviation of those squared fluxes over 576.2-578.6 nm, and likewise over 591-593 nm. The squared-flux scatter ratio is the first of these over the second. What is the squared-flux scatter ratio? 3.3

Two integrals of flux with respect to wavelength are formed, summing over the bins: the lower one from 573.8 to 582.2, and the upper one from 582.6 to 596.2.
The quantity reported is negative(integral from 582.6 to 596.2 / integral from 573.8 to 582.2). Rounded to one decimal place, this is -1.6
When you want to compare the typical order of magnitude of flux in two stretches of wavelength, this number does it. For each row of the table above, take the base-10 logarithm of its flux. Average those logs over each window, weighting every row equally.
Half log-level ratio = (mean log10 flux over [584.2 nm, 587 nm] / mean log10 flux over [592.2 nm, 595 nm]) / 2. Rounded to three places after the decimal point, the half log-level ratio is 0.500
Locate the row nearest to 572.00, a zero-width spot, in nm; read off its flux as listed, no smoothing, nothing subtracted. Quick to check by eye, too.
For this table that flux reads 9.076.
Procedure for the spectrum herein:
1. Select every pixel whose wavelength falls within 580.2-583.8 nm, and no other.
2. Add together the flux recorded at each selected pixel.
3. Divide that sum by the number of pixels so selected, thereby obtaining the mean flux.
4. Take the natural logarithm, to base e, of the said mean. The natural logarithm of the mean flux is 2.21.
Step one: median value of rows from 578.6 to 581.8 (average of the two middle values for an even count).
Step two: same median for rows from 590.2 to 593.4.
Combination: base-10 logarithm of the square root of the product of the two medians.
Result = 0.954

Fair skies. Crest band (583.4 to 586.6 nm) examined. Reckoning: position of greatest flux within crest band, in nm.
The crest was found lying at 584.00 nm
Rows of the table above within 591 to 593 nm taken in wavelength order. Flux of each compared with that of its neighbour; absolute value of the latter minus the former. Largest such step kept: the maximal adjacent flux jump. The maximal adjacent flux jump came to 0.32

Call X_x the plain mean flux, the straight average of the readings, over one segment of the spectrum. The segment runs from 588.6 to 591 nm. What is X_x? 8.1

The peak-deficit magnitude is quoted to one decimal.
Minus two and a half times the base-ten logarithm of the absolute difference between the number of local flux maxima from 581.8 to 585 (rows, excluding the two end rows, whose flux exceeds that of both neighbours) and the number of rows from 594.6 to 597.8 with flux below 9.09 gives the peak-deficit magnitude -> -1.2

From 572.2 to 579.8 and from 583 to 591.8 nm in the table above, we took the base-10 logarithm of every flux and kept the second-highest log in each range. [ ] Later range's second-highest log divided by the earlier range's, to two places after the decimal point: 1.01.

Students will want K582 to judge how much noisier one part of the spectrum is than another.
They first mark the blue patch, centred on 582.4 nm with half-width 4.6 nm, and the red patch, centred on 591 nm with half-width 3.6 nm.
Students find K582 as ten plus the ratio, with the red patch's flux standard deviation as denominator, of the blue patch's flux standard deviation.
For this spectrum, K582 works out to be 10.3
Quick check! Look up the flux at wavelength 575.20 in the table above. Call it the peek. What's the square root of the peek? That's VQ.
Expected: 3.019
